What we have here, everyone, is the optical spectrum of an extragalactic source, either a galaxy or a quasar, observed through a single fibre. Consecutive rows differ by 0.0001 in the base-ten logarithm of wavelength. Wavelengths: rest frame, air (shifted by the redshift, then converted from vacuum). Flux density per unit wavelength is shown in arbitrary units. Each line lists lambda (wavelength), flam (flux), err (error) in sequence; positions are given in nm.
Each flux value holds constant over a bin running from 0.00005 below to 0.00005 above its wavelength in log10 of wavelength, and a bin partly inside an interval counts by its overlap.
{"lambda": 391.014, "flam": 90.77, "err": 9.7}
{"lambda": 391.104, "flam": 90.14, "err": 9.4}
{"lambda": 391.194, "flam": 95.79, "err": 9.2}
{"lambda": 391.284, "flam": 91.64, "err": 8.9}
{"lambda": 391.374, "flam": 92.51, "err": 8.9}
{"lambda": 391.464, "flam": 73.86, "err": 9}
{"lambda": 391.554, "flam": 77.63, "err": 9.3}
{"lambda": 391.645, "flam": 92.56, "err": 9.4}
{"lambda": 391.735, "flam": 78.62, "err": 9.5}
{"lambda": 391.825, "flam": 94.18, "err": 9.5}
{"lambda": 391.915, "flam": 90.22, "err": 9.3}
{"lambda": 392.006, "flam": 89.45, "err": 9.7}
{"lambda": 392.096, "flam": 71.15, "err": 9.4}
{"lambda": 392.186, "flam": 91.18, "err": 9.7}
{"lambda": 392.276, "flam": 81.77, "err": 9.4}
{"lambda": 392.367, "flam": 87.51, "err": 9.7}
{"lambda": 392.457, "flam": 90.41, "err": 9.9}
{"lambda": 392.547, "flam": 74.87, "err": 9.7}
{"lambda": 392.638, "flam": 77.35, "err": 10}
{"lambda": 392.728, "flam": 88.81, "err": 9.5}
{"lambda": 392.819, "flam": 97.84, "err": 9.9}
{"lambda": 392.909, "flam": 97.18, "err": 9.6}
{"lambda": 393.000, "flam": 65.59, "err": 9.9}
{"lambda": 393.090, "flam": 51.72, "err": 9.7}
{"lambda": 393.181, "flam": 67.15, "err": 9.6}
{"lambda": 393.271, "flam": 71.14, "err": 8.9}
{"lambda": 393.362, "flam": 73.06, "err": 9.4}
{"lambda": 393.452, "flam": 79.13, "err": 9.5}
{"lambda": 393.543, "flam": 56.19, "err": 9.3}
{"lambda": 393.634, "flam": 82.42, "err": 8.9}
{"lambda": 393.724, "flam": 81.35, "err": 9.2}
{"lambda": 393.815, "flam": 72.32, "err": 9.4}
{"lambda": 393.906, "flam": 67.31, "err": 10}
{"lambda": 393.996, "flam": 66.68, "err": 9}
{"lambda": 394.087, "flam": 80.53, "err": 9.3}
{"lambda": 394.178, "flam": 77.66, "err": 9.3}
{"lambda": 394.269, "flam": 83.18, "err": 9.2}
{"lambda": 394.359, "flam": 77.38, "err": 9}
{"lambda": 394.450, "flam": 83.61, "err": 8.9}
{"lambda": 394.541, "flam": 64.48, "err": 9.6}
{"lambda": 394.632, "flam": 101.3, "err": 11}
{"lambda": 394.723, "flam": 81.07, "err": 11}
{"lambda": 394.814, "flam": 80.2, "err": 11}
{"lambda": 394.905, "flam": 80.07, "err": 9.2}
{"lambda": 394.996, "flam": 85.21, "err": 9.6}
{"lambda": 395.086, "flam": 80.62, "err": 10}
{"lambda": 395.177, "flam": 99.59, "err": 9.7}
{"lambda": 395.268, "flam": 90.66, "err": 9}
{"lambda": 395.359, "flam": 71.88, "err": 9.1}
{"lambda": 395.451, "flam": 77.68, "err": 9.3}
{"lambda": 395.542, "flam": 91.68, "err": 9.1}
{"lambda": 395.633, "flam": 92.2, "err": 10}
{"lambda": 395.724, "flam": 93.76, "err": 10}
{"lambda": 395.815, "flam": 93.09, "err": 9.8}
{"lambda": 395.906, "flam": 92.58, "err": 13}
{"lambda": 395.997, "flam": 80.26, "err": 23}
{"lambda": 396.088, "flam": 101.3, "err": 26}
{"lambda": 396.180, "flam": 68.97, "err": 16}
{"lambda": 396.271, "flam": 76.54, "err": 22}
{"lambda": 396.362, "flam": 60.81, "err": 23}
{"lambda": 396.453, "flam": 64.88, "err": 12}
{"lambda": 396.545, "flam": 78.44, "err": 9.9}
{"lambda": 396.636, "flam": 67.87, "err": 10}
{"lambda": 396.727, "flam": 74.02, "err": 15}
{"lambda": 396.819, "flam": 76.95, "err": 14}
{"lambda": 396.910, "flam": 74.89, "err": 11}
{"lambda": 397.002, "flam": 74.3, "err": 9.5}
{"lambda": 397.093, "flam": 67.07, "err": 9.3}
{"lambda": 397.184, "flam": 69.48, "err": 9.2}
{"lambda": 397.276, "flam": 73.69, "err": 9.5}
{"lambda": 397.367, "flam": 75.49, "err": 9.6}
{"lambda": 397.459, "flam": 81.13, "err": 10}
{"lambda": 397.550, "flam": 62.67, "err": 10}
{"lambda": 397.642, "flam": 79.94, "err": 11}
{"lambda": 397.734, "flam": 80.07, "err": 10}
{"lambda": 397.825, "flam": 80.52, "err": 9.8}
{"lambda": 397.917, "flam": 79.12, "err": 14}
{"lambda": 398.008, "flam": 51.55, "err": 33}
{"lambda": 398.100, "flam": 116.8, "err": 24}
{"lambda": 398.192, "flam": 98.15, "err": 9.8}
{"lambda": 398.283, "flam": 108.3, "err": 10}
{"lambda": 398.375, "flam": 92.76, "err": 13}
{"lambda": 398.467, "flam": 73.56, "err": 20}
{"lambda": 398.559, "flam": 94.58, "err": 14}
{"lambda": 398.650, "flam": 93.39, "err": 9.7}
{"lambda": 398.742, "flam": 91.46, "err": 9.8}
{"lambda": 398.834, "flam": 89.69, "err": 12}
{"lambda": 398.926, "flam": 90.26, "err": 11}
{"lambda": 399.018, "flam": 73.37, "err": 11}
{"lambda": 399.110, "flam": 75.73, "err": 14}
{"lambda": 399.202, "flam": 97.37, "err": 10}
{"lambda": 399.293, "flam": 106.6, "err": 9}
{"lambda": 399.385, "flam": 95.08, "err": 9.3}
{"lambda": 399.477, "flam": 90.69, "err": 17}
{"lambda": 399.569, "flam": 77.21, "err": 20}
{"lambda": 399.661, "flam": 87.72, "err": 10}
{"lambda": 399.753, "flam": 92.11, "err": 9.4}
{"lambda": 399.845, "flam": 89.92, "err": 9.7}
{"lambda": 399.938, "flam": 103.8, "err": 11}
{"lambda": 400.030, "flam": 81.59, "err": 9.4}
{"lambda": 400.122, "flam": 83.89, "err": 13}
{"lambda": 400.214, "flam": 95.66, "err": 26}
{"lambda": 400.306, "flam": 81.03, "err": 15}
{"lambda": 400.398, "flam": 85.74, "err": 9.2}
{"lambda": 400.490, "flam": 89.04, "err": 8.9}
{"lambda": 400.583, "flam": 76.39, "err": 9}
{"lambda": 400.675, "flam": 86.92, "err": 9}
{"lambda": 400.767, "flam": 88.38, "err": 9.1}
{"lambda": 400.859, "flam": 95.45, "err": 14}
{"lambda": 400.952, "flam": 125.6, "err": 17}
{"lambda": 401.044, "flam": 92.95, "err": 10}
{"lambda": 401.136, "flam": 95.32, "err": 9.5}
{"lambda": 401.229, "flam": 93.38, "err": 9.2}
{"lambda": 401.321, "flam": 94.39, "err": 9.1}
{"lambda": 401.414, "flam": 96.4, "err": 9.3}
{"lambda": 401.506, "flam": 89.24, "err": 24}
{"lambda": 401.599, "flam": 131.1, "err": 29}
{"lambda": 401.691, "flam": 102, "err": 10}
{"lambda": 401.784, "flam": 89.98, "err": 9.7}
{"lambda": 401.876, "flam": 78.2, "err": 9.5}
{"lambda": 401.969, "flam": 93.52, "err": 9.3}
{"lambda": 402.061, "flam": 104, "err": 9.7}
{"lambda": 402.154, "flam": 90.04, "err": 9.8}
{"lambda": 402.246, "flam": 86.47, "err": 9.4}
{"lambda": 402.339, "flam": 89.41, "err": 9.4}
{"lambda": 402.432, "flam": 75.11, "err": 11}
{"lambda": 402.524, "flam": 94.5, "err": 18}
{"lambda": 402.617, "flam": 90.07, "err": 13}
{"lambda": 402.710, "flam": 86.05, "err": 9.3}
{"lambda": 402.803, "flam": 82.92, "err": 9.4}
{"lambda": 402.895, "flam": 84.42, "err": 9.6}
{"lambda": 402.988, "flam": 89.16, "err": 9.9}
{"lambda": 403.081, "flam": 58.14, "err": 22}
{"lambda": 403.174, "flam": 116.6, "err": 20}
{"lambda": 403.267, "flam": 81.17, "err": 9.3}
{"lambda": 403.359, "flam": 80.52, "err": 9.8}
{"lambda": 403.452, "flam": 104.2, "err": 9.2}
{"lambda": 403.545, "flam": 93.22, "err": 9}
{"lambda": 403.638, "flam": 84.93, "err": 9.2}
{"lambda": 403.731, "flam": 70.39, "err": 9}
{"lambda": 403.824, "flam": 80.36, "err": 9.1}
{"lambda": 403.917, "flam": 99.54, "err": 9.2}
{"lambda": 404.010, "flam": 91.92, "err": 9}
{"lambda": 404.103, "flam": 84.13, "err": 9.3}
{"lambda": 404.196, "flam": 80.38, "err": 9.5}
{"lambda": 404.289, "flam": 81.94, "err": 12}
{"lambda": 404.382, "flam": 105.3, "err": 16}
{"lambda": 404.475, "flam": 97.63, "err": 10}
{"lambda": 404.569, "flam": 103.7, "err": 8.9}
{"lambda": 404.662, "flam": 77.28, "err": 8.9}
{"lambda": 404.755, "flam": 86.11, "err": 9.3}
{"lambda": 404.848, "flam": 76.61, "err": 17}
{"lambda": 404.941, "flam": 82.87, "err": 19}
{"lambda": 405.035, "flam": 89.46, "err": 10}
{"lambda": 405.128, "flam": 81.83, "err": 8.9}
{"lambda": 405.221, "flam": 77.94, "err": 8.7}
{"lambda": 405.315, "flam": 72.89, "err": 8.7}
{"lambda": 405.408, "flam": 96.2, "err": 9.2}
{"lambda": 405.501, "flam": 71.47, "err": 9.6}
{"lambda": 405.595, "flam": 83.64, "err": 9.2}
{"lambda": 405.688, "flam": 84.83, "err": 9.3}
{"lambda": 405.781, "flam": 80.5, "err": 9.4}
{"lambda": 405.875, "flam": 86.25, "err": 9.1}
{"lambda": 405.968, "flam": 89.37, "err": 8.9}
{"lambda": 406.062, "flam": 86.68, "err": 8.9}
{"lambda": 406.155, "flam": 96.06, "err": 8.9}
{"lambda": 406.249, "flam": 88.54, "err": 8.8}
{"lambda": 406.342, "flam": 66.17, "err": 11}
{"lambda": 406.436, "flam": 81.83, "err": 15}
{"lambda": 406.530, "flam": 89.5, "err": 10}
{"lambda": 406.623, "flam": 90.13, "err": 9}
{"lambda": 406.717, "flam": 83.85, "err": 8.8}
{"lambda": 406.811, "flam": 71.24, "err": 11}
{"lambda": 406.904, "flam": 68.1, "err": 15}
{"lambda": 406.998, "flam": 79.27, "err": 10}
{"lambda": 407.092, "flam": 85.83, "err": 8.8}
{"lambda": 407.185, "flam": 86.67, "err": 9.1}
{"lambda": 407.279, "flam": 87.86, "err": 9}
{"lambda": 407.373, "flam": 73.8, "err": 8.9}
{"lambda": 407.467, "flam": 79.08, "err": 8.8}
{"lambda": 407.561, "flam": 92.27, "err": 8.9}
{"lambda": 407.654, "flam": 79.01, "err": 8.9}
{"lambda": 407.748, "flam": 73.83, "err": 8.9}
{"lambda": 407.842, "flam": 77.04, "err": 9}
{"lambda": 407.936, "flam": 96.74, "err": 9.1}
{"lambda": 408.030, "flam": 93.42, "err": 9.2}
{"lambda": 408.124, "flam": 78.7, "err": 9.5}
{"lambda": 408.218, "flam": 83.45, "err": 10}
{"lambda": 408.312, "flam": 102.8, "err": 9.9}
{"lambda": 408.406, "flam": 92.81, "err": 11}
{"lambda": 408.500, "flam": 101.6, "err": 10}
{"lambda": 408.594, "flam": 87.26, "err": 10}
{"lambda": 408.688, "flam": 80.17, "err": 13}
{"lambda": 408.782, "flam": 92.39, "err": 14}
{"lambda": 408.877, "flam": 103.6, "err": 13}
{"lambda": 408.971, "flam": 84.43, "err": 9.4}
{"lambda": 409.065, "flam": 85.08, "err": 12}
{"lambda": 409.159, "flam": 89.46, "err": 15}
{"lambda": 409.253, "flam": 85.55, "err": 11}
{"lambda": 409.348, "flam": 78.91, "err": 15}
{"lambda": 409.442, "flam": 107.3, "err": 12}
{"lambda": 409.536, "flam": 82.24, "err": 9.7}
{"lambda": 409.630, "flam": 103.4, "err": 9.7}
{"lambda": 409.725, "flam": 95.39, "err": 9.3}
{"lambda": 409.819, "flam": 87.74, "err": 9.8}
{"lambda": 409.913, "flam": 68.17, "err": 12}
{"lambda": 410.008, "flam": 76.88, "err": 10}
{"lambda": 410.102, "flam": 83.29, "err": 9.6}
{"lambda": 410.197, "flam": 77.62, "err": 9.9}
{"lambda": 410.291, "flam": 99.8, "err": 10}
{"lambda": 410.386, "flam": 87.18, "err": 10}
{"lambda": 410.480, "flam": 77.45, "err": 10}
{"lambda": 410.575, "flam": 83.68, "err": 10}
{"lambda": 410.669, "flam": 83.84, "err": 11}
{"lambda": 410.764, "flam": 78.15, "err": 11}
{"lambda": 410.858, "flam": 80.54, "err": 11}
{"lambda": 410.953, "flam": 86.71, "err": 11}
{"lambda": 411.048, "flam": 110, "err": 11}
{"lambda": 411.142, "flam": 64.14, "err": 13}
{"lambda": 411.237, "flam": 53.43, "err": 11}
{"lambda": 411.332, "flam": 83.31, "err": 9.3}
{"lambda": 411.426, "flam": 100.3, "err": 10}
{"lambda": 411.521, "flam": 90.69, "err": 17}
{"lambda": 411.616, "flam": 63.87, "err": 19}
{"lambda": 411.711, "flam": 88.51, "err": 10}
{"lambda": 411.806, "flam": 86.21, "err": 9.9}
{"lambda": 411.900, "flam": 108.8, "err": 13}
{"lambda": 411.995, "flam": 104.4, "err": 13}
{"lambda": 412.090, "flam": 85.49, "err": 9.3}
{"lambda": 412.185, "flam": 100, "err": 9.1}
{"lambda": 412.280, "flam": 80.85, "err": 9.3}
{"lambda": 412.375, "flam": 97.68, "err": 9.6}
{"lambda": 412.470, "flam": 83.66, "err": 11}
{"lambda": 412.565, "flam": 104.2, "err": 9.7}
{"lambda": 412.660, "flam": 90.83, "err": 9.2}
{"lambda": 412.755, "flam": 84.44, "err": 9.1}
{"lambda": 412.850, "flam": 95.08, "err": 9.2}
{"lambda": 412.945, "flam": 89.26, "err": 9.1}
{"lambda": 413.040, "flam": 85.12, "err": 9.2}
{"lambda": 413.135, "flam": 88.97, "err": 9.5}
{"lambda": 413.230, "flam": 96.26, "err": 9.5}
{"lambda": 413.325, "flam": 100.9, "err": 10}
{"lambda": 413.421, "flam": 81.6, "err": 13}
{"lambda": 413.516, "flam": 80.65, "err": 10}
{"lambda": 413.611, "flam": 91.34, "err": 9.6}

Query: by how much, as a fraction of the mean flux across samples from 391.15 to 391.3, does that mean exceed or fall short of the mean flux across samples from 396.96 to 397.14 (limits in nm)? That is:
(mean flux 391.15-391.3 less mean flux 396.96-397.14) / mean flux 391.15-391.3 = 0.25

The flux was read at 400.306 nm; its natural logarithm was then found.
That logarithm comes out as 4.39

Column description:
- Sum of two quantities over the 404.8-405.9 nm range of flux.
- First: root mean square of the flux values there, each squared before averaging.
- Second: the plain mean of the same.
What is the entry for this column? 164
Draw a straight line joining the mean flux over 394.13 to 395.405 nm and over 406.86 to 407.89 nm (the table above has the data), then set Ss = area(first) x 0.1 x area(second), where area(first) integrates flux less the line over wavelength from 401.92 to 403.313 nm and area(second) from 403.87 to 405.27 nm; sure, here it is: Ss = 9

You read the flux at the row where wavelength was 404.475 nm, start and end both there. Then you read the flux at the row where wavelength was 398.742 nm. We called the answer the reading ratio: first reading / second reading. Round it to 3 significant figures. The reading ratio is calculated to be 1.07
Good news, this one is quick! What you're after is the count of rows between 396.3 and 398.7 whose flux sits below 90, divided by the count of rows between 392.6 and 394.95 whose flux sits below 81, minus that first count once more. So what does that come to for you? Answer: -19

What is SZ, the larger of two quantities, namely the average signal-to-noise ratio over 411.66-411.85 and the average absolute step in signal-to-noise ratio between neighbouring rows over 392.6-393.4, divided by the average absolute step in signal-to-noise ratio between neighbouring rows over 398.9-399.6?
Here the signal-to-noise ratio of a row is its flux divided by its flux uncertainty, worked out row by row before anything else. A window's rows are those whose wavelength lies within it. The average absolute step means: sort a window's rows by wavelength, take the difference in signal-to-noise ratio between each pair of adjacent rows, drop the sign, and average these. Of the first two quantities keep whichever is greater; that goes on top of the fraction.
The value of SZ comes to 4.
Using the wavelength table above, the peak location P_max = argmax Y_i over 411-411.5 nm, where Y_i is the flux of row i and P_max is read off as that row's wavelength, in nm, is 411.048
